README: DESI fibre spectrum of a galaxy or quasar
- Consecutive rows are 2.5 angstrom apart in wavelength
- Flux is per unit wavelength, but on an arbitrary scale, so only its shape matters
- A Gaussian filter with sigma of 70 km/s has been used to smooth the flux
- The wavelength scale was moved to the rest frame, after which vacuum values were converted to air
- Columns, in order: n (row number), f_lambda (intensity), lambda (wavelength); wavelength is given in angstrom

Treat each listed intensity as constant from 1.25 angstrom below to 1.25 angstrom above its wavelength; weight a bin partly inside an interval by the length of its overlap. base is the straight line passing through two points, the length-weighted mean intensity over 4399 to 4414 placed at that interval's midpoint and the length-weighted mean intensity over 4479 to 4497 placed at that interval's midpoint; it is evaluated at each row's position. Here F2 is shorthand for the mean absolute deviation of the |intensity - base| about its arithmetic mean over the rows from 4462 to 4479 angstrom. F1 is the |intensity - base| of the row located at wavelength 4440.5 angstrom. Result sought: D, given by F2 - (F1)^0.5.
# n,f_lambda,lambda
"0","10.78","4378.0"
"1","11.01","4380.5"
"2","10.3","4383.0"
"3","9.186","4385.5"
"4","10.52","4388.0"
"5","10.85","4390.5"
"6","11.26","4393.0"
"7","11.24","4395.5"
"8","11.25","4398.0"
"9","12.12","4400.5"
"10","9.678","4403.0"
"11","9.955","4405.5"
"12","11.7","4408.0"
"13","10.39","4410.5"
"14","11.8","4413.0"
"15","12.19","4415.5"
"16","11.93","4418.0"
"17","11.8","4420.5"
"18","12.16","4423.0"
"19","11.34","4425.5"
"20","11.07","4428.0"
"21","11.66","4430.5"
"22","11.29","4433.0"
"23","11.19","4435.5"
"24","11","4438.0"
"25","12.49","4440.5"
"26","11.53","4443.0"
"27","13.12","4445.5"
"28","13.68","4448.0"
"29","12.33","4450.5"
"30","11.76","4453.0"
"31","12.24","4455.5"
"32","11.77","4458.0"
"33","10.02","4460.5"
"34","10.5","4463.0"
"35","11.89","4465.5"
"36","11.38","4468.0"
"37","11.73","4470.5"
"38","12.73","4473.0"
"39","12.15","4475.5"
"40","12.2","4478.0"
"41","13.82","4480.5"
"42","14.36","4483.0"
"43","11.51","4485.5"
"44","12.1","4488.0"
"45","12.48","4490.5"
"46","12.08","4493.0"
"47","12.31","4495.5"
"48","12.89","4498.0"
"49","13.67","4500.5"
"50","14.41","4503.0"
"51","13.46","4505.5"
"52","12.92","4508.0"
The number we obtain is -0.5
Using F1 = 0.8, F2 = 0.366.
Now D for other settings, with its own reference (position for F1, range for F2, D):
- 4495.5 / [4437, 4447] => -0.4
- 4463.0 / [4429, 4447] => -0.9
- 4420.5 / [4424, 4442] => -0.6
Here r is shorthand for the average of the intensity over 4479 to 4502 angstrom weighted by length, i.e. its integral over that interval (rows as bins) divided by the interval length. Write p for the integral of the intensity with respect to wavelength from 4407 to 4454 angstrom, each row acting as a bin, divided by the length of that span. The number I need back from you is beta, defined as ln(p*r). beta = 5.02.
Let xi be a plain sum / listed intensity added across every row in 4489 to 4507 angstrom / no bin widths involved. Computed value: 91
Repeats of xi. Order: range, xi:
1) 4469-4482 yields 63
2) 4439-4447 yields 37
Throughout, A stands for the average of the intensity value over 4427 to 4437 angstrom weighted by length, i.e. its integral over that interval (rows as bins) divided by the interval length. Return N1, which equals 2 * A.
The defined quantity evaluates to 22.6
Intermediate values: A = 11.3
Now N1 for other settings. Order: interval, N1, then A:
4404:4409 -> 21.5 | 10.7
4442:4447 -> 24.9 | 12.4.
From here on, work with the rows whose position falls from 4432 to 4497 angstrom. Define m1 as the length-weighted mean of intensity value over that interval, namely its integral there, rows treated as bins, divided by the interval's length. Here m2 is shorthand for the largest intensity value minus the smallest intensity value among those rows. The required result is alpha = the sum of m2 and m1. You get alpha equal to 16.4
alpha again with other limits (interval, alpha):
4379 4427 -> 14.1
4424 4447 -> 13.8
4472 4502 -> 15.6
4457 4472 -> 13.1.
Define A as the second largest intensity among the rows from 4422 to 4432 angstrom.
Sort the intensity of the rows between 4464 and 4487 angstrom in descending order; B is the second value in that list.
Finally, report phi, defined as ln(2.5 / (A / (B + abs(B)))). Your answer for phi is 1.78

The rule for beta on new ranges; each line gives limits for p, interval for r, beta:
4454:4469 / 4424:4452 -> 4.90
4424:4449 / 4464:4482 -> 4.98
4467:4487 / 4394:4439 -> 4.95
